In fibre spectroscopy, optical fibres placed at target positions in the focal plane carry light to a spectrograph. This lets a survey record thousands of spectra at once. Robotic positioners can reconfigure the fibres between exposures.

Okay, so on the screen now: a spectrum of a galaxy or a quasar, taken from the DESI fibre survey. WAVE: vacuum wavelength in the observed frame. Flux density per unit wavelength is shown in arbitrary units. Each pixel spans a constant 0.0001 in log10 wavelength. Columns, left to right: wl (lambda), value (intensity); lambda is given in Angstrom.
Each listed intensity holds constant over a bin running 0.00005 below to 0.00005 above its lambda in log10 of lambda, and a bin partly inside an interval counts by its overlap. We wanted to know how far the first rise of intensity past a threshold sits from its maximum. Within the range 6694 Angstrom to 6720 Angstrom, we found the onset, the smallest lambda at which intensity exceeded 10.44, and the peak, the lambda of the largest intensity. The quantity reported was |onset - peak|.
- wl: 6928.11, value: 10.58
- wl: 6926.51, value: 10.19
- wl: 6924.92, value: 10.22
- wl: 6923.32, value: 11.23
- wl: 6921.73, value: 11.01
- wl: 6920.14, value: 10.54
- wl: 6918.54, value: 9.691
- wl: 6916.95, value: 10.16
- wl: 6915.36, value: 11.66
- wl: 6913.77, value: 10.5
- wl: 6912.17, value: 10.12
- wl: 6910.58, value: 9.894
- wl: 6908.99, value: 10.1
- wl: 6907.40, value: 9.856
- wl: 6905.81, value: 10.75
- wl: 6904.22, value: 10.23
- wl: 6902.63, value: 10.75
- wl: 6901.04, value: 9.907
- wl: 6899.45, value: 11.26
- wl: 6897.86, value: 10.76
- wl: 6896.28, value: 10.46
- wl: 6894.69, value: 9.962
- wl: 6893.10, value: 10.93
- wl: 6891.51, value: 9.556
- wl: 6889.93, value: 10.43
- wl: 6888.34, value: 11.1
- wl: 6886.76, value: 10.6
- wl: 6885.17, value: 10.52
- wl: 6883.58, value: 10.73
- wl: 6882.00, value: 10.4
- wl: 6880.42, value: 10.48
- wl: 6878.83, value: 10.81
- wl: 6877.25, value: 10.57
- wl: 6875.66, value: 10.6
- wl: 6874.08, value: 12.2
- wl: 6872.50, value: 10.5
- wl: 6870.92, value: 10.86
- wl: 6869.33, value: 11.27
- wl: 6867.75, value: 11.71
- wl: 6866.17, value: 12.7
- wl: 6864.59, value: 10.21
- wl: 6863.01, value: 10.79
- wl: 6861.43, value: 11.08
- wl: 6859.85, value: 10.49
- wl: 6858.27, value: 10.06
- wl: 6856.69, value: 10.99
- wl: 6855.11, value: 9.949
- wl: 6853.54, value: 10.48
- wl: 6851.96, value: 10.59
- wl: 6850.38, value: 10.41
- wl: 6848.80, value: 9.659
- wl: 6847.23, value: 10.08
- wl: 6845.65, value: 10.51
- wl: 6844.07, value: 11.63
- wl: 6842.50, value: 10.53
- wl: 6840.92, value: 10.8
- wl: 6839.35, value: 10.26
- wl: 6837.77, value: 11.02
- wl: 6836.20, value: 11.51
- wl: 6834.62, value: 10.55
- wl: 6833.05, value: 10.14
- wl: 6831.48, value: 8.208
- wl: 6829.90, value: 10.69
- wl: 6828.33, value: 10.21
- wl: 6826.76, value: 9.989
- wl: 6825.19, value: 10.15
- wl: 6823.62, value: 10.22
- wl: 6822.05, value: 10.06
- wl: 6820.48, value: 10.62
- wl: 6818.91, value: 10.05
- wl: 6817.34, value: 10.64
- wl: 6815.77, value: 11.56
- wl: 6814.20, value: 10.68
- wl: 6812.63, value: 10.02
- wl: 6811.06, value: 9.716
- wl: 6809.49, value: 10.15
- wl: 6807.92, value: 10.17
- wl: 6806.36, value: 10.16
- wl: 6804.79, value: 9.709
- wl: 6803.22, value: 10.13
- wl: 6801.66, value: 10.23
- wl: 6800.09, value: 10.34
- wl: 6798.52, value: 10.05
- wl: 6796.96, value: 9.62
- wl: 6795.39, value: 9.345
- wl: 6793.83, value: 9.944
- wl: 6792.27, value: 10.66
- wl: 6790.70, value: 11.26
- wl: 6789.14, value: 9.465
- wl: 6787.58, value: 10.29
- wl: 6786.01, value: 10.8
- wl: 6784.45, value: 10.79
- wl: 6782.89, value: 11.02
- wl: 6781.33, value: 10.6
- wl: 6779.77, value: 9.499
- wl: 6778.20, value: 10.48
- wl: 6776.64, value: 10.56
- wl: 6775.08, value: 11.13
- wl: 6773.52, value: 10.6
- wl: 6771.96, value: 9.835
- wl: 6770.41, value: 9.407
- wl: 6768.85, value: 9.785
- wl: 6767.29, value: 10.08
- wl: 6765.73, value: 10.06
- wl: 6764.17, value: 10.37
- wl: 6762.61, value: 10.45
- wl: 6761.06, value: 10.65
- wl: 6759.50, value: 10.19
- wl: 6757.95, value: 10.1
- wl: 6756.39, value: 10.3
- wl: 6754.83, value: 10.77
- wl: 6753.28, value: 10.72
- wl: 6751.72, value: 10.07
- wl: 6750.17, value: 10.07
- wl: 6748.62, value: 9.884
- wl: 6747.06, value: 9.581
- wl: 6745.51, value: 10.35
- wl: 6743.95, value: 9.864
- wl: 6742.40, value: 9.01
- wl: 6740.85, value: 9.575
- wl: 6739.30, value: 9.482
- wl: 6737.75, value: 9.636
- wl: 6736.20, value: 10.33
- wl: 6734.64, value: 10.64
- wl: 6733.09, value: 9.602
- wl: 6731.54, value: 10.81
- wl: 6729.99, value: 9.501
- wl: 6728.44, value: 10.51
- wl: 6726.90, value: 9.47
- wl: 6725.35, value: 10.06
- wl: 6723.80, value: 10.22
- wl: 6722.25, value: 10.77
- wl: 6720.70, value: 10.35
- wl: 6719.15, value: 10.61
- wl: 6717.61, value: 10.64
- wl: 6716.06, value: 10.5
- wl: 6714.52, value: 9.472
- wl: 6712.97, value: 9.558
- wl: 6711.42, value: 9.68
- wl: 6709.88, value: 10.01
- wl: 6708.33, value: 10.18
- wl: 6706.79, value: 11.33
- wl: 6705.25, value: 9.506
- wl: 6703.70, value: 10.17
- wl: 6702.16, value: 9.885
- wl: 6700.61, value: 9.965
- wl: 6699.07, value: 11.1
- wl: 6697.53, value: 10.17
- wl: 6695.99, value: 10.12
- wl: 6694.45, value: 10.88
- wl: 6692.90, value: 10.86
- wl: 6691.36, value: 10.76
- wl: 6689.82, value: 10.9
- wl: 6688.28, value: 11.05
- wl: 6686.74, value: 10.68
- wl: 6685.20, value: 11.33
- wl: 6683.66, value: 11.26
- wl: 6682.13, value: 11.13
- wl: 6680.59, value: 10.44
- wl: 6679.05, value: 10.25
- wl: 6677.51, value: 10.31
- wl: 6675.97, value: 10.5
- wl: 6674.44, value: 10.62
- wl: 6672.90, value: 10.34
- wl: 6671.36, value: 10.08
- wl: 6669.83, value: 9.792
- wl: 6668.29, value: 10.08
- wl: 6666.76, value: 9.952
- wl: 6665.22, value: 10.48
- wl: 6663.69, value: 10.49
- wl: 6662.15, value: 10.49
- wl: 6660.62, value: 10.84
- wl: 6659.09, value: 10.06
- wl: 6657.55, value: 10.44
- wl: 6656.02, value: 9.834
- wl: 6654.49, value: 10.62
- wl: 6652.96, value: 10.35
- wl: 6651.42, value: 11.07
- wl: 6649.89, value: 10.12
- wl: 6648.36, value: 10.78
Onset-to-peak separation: 12.3 Angstrom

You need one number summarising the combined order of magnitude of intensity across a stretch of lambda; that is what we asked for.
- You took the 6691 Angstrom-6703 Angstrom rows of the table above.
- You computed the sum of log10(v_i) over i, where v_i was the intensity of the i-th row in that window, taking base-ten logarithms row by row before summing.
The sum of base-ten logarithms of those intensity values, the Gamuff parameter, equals 8.16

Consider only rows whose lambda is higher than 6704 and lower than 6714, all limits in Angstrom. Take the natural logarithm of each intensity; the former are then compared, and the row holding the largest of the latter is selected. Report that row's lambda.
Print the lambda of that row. 6706.79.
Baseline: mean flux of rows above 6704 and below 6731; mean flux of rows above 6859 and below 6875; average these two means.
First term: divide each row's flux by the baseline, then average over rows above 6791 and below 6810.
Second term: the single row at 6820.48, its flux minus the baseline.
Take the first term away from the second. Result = -1.0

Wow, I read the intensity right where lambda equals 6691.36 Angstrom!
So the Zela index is 10.76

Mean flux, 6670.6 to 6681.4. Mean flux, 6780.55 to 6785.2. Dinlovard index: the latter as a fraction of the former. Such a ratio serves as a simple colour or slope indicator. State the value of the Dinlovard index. 1.04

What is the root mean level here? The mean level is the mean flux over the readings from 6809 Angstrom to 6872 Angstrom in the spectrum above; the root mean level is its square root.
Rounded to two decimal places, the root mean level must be 3.25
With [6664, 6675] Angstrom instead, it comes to 3.19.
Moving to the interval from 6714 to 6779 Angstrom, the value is 3.19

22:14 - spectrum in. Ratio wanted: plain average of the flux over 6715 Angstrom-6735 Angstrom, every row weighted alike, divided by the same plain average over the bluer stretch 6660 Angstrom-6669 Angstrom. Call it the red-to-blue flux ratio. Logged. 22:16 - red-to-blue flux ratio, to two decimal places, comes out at 0.99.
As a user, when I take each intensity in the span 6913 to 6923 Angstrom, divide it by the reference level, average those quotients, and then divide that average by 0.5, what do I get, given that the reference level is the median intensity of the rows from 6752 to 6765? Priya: 2.04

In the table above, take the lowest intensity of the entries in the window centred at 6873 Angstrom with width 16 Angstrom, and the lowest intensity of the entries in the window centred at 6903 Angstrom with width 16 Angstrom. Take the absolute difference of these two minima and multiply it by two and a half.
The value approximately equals 1.6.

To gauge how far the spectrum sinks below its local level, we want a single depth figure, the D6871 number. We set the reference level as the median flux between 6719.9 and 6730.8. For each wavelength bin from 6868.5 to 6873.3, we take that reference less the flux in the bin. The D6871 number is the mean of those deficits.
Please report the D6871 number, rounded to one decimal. -0.7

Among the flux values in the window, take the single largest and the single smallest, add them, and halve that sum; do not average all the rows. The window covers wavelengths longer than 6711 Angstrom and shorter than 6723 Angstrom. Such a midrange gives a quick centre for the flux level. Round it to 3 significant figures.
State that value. 10.1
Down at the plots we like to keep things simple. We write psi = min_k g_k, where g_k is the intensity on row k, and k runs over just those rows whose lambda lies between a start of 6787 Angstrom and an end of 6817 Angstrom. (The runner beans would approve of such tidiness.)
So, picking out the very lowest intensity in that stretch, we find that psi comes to 9.345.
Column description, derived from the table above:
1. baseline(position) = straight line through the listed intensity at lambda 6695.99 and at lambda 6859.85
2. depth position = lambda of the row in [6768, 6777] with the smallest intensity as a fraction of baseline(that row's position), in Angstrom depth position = 6770.41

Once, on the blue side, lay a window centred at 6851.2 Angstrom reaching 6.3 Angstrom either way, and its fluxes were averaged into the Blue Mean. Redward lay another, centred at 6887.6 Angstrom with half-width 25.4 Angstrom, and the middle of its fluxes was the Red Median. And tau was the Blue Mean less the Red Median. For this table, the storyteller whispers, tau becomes -0.25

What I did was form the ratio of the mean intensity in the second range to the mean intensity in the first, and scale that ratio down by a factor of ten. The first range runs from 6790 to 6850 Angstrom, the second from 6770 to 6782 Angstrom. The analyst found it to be 0.100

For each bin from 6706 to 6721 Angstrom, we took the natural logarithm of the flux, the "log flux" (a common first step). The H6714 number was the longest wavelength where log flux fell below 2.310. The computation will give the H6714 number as 6714.52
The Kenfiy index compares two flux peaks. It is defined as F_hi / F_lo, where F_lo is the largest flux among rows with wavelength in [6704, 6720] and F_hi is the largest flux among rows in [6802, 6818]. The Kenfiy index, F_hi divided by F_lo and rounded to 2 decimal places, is 1.02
